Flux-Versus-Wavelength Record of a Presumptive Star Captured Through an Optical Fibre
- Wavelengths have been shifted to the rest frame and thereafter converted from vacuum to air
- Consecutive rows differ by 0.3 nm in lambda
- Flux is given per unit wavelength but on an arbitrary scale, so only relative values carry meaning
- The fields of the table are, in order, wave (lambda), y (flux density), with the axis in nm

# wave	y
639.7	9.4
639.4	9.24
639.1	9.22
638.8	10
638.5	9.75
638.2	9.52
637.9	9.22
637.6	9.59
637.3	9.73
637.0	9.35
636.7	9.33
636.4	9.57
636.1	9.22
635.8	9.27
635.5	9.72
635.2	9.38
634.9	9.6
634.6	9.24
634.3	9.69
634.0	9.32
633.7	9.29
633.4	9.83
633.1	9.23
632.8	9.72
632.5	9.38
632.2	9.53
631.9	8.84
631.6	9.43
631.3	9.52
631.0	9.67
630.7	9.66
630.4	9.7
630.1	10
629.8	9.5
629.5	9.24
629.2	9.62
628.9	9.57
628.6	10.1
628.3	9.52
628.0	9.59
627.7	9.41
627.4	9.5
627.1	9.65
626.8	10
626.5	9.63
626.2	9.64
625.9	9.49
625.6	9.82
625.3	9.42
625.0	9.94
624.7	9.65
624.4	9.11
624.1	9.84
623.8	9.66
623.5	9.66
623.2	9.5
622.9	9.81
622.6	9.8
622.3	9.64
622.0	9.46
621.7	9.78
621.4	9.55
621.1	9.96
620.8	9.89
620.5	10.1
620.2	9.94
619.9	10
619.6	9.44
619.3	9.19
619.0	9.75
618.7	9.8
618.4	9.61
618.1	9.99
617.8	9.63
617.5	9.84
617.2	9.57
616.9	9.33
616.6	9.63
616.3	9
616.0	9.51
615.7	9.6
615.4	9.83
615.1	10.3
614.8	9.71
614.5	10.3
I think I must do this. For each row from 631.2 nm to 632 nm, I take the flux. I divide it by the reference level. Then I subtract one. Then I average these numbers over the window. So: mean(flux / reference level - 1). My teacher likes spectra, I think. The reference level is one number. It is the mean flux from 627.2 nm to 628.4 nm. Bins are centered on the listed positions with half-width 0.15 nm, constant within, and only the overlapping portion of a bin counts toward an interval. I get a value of -0.025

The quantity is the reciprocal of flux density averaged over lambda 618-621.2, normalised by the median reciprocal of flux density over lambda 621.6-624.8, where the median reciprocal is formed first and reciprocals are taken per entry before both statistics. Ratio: 0.988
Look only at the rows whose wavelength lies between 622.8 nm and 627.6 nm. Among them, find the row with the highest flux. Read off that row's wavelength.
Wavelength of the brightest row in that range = 626.8 nm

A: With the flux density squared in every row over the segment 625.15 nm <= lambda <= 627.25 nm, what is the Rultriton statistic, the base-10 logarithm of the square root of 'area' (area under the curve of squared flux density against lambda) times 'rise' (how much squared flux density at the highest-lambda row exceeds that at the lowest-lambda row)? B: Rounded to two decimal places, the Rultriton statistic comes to 1.47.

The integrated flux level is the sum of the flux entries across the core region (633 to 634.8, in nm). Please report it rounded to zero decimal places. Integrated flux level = 57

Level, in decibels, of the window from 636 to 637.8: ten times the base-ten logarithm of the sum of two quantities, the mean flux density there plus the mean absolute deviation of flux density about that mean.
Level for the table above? 9.84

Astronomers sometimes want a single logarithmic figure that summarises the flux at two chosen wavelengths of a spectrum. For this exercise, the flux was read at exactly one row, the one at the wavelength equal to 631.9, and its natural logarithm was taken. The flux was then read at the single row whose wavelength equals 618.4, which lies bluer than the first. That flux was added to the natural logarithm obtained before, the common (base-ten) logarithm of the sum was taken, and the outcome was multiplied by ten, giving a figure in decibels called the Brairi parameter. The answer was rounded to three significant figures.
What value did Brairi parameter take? 10.7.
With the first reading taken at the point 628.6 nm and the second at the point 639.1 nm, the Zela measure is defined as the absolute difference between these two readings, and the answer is 0.9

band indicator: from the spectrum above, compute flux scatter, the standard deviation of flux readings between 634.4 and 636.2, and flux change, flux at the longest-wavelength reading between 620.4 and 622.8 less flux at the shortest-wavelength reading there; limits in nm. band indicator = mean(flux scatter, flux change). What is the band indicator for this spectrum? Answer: -0.05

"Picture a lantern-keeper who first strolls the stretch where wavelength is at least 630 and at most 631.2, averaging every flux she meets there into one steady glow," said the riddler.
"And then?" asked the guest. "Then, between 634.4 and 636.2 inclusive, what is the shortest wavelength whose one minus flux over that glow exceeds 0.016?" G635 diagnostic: 634.6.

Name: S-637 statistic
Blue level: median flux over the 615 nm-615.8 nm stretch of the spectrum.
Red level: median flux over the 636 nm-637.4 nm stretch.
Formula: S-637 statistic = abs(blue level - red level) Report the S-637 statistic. 0.48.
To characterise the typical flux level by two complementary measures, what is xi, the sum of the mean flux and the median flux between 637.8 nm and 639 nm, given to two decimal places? 19.26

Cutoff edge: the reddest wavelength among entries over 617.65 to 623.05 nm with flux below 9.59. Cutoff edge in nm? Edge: 622.0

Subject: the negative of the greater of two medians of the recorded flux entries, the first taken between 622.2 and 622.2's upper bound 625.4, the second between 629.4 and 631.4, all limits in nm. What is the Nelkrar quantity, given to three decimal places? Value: -9.660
